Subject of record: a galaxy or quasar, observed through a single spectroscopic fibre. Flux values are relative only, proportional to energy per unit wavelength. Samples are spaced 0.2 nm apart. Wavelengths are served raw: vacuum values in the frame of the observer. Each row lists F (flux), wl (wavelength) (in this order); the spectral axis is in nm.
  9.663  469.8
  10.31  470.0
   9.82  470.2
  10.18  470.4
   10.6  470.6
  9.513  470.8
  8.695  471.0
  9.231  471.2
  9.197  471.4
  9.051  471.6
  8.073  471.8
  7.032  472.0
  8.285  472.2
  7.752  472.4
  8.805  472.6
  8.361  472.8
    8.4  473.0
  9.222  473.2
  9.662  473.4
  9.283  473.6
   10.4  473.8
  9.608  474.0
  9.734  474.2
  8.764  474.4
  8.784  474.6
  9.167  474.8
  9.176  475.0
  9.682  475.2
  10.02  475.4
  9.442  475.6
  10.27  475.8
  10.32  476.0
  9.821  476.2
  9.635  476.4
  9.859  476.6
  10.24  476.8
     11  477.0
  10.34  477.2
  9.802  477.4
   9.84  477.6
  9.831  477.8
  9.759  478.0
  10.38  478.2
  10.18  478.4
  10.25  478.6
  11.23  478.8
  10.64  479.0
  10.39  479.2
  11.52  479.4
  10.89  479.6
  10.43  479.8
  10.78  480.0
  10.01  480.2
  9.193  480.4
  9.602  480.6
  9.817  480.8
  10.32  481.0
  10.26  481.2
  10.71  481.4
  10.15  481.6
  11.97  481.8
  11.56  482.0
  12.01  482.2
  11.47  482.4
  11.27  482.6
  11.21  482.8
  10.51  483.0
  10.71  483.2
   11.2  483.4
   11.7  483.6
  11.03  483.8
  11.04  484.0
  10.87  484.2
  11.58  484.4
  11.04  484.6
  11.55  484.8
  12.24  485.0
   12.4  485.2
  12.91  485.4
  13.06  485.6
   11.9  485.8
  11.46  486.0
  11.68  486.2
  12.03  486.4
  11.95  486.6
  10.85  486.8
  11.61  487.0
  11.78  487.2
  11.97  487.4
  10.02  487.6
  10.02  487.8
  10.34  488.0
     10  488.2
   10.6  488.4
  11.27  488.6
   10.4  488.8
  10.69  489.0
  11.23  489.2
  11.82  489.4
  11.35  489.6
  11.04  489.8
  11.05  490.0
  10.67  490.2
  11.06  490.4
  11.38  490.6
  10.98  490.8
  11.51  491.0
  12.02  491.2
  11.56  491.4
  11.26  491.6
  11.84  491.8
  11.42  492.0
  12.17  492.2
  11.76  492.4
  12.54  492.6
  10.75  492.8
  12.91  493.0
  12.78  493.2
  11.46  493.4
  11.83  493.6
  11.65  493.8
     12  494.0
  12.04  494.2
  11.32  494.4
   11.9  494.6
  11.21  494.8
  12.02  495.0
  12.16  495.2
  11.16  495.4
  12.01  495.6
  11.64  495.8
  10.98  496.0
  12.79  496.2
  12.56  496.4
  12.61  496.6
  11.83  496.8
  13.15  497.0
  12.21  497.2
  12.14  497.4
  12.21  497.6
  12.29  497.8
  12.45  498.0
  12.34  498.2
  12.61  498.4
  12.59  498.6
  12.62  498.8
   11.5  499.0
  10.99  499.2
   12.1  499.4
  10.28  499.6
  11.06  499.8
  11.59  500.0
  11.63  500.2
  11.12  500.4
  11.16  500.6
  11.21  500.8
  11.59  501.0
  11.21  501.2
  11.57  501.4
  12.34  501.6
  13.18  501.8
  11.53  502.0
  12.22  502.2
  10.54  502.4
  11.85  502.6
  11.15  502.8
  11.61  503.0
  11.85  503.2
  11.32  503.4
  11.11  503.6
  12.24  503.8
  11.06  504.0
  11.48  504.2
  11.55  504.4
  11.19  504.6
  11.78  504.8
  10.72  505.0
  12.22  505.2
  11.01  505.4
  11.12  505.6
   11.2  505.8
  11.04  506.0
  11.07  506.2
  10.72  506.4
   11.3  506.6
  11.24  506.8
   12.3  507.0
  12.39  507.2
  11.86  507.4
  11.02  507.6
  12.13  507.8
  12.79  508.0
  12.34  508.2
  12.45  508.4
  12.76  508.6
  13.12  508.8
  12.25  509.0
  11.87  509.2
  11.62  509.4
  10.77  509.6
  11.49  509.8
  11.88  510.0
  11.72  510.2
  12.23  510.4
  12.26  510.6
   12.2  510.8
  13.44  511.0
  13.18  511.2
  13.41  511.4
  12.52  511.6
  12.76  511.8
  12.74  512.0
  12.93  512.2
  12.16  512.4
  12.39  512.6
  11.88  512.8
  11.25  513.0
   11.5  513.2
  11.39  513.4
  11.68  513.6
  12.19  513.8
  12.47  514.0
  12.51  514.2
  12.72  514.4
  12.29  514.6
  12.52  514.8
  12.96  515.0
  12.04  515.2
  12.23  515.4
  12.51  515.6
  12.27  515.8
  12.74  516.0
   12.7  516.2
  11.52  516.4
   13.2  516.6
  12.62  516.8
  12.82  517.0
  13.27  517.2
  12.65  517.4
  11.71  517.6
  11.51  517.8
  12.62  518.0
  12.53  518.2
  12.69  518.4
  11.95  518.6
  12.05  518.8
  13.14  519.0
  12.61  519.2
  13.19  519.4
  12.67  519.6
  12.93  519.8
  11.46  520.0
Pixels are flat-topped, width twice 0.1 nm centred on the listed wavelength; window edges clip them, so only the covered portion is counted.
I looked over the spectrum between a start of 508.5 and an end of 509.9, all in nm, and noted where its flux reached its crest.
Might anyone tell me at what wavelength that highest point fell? 508.8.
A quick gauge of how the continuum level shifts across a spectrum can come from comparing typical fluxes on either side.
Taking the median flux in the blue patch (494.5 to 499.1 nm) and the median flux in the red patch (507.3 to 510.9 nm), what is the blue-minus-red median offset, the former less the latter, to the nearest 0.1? 0.0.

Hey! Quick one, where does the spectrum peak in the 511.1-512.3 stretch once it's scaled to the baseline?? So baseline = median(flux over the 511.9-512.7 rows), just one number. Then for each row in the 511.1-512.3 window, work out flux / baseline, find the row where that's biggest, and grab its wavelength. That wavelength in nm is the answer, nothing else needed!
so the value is 511.4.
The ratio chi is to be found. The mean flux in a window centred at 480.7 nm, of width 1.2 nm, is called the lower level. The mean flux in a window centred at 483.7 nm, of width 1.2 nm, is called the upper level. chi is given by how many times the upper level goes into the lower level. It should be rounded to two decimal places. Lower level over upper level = 0.89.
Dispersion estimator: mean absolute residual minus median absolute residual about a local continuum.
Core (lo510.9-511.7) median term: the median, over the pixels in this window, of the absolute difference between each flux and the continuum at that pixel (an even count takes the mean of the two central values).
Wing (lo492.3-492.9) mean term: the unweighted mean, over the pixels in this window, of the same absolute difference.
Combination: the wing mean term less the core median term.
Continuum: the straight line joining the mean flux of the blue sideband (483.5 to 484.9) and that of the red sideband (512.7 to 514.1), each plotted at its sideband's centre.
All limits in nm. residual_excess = -0.8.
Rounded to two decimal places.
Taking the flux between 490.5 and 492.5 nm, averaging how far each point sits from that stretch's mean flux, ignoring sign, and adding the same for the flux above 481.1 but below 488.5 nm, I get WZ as 0.93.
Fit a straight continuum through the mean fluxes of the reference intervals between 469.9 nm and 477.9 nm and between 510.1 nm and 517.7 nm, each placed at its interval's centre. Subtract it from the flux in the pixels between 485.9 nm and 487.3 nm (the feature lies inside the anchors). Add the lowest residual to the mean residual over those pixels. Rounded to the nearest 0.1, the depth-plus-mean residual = 1.7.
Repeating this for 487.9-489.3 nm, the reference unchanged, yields -0.4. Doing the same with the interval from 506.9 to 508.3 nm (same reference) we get -0.7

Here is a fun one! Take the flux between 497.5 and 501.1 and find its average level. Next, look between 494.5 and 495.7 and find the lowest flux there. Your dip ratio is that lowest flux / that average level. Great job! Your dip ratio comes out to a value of 0.951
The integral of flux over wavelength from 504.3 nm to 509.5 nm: 61.0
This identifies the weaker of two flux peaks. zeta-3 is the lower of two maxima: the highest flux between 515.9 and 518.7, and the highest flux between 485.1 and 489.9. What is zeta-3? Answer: 13.1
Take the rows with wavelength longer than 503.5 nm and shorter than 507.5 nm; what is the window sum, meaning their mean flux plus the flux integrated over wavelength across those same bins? 57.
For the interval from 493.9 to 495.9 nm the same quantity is 35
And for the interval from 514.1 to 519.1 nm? 75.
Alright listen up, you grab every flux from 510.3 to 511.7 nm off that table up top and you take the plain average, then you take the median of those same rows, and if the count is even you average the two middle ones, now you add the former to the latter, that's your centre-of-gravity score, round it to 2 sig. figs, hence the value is 25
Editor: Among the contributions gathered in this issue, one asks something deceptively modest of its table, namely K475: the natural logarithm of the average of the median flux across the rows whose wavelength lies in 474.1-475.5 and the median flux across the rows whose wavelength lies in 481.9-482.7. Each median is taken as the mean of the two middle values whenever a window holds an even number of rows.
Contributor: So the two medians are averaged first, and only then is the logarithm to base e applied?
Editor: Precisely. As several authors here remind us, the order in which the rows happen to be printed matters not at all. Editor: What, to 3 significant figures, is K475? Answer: 2.34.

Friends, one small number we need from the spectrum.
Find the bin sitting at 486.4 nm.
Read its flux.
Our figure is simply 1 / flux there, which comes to 0.083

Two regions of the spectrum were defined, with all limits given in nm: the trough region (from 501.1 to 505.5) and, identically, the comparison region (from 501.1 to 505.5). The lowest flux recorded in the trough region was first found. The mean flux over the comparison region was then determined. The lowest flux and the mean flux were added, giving 22.1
